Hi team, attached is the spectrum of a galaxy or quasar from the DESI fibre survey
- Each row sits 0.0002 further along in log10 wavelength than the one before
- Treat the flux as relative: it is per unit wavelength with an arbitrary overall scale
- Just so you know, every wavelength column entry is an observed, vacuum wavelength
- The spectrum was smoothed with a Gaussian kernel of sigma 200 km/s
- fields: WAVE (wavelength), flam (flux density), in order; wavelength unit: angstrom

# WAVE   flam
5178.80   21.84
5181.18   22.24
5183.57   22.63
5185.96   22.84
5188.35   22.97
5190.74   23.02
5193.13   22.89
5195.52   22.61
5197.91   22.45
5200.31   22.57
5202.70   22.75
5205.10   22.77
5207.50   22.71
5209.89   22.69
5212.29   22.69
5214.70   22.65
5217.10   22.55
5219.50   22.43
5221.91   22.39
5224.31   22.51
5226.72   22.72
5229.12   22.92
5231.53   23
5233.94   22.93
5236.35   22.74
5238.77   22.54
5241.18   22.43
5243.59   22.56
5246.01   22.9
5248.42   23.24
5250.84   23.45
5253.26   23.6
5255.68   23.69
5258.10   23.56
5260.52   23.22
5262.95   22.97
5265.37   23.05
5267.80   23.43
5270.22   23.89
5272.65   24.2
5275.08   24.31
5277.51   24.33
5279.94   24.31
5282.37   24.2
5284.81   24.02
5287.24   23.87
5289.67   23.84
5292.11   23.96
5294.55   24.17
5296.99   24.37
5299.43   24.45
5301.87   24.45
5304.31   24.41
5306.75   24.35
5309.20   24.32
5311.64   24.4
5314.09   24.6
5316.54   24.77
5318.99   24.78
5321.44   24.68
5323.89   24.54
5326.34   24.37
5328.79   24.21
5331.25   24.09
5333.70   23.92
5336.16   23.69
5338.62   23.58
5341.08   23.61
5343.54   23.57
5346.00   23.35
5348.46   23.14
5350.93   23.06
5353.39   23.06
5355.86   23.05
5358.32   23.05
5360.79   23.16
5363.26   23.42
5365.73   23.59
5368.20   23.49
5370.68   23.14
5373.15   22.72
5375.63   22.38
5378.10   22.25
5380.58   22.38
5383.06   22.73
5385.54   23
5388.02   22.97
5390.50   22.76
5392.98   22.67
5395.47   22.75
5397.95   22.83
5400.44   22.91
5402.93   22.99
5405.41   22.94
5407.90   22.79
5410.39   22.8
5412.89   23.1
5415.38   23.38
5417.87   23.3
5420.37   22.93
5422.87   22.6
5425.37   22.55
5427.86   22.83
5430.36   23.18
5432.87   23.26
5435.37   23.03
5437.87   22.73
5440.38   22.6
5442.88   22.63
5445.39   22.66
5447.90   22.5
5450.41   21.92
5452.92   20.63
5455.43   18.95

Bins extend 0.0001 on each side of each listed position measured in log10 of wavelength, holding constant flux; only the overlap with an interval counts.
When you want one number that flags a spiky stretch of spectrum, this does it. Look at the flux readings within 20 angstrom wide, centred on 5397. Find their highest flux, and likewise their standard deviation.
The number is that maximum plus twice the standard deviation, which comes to 23.2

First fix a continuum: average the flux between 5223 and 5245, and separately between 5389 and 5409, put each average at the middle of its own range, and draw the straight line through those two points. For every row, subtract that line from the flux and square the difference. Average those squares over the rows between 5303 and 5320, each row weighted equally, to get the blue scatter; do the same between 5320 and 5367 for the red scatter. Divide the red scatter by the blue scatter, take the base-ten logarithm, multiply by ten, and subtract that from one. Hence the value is 5.9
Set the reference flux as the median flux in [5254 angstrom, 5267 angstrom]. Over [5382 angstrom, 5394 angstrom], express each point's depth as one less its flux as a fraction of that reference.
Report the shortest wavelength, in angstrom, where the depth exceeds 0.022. 5392.98 angstrom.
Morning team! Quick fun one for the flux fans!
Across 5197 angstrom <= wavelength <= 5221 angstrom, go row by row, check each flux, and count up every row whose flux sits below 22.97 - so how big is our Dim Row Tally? 10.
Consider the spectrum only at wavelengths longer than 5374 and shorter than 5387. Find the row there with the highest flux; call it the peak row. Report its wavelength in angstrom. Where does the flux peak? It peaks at 5385.54 angstrom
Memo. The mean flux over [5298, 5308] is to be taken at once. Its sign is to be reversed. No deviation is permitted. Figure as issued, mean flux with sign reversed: -24.4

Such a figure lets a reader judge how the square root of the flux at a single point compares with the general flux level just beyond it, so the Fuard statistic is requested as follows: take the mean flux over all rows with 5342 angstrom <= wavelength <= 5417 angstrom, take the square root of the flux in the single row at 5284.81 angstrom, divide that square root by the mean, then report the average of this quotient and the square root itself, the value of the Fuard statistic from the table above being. 2.557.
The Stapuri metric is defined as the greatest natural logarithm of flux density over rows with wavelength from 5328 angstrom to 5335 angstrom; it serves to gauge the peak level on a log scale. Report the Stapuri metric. 3.19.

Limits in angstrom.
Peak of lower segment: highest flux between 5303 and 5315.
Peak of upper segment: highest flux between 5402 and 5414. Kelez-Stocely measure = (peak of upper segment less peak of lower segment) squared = 2.25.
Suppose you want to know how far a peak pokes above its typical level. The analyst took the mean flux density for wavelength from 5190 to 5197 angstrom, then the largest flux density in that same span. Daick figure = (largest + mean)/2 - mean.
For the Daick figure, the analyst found 0.09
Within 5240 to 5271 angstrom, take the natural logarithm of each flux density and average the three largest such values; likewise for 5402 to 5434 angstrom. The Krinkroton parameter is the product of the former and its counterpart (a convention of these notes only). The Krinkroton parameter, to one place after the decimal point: 10.0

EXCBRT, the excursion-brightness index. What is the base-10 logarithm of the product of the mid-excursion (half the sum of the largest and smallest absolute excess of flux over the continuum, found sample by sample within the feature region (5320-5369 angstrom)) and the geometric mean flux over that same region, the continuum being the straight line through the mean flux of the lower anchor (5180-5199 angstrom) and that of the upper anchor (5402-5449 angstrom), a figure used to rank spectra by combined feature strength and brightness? 1.4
